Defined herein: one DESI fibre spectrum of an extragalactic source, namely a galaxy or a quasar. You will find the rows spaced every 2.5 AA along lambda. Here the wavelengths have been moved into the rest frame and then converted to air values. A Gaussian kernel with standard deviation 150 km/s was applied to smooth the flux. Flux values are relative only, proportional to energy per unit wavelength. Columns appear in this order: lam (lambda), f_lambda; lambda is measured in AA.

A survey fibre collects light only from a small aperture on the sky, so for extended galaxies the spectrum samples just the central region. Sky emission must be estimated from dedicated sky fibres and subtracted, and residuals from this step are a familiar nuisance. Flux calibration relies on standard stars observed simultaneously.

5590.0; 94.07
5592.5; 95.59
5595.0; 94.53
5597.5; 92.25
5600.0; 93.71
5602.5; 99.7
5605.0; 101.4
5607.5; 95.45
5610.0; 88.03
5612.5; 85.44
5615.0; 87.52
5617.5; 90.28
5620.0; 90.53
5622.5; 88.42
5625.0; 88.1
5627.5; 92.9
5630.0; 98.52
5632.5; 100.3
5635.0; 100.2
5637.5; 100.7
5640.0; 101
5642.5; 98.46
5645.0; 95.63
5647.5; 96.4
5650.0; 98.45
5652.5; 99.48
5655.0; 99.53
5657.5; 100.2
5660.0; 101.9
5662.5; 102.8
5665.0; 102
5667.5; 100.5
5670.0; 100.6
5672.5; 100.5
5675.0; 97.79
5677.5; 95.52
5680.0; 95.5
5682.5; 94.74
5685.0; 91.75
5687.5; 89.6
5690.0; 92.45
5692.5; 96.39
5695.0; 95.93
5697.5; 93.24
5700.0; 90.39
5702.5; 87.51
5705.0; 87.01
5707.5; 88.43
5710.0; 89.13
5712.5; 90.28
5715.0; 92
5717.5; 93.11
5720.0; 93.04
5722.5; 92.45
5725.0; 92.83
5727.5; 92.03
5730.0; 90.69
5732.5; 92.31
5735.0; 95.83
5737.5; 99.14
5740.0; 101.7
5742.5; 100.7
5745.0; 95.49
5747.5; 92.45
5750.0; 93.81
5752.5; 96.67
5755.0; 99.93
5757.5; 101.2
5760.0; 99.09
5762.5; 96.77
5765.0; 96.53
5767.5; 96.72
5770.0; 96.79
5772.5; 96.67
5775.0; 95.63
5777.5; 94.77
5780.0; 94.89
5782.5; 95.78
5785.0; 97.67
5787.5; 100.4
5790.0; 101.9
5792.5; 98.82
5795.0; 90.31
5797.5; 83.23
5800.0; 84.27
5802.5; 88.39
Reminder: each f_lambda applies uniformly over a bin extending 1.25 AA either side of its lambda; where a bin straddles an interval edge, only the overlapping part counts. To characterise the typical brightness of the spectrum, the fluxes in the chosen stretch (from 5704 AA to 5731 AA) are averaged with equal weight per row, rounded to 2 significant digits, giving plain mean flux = 91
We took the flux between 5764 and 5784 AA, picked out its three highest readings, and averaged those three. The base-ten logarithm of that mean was 1.99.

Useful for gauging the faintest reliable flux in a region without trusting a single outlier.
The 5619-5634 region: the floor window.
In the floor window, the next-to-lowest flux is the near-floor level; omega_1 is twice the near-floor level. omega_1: 177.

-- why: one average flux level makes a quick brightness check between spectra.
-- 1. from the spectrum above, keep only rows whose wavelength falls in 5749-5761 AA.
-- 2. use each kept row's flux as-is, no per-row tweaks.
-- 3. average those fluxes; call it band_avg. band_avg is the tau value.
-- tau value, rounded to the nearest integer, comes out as 98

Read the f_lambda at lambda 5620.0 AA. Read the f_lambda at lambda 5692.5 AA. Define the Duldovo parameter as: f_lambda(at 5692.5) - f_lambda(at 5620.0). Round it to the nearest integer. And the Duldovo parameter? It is 6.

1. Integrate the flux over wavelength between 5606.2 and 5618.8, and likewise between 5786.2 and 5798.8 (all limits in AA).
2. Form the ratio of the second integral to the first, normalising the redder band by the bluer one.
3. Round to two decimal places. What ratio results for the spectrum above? 1.06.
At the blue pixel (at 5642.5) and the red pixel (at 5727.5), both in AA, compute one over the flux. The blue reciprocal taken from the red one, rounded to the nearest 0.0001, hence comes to 0.0007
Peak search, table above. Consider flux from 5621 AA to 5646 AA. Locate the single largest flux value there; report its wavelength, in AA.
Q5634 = 5640.0 AA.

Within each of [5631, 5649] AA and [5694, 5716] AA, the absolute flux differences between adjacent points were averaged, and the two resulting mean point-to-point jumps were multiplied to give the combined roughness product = 2.0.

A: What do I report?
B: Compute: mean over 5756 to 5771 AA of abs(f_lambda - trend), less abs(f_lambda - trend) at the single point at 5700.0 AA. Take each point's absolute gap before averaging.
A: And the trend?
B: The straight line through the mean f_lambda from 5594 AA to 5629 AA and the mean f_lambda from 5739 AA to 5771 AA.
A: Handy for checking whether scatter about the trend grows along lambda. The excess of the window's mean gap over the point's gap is -3.4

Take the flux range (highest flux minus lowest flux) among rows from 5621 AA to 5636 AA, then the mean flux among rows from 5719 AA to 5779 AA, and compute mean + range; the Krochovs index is 108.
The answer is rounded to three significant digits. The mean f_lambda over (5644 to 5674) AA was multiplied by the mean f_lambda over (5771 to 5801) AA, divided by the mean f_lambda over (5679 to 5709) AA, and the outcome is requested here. 103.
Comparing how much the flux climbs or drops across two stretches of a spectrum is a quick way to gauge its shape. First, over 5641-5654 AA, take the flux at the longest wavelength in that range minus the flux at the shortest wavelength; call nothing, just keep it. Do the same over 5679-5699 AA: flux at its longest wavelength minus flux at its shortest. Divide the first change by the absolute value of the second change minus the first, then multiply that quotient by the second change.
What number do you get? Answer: -0.7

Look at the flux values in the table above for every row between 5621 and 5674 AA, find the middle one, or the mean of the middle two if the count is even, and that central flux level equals 100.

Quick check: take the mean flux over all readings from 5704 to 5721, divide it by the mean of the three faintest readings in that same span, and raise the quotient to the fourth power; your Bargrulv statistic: 1.11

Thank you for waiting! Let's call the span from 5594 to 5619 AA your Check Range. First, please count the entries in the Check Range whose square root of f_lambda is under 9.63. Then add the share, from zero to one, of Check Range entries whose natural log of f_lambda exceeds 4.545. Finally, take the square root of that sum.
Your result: 2.3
